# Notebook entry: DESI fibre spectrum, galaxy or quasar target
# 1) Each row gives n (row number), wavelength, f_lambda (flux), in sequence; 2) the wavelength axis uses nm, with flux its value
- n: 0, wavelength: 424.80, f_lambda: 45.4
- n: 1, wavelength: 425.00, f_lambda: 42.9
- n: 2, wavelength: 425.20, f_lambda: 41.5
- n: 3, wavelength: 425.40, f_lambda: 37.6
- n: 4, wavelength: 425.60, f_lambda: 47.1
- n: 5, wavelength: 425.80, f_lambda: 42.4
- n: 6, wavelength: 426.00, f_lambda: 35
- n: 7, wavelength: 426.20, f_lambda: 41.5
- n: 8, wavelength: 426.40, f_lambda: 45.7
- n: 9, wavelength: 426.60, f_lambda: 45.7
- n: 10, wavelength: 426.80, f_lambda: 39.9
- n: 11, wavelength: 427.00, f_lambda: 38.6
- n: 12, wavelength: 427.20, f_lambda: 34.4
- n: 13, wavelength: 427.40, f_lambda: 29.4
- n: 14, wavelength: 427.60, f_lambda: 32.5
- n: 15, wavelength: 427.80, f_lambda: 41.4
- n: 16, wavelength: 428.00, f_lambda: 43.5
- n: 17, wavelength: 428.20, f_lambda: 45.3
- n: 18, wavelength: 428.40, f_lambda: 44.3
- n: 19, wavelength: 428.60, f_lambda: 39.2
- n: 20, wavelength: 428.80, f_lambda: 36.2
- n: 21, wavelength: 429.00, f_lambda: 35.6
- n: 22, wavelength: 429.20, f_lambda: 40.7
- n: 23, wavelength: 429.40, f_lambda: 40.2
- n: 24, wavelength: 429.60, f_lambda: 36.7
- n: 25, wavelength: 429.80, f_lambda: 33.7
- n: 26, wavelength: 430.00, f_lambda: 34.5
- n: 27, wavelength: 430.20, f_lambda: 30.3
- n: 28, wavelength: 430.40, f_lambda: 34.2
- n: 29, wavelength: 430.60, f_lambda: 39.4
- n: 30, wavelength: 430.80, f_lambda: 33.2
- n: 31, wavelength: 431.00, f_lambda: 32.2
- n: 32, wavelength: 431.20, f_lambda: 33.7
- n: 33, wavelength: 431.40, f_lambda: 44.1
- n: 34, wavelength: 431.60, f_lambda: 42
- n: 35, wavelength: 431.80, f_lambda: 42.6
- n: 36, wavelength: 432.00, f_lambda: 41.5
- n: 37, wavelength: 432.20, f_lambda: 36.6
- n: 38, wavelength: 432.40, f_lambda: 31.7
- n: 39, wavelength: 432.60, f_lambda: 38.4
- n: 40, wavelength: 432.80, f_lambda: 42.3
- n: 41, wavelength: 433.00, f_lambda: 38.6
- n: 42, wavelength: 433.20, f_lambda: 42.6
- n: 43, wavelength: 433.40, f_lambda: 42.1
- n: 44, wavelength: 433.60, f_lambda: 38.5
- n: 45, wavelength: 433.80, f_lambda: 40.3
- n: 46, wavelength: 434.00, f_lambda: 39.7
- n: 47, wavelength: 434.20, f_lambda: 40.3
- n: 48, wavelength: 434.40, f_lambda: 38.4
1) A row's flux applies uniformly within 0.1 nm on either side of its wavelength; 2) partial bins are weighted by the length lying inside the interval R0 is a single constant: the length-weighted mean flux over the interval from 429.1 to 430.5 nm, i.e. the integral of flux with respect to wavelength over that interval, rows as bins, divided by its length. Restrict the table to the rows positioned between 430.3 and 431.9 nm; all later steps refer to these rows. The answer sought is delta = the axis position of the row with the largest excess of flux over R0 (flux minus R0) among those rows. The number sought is 431.40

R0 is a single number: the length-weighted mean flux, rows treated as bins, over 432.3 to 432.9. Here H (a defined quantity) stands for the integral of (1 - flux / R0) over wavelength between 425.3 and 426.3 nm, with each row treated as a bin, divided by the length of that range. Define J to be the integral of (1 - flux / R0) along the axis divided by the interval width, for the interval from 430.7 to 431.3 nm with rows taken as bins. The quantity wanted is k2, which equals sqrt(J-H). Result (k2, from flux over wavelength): 0.45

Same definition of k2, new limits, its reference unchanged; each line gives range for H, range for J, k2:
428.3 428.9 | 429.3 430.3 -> 0.36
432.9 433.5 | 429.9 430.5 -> 0.46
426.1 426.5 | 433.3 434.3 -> 0.30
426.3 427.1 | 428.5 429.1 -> 0.38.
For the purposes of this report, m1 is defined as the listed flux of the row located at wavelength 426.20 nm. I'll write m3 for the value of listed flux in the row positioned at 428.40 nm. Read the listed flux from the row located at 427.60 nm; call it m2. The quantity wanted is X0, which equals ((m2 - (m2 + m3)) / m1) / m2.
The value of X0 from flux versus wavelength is -0.033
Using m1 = 41.5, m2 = 32.5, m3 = 44.3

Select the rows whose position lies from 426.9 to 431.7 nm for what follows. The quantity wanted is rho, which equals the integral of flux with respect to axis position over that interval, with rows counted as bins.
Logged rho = 179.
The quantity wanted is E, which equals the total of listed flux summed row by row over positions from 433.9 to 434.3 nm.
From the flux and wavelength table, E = 80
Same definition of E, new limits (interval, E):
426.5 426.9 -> 86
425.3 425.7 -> 85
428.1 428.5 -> 90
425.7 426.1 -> 77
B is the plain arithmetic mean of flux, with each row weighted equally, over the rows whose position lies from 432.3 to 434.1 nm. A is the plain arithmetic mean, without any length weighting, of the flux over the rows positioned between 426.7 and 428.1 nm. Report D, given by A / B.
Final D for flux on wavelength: 0.94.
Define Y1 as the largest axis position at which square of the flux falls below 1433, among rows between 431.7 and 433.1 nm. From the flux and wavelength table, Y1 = 432.40 nm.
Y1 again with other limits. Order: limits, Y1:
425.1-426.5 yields 426.00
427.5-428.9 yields 428.80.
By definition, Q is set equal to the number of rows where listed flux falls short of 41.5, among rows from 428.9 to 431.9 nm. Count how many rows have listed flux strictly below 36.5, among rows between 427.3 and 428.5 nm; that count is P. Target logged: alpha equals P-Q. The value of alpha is -10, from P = 2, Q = 12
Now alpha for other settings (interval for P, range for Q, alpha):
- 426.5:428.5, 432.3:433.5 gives 0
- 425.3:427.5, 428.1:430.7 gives -8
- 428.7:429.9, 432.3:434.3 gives -4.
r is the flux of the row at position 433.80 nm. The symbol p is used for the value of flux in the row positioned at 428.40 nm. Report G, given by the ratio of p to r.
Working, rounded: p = 44.3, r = 40.3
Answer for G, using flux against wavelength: 1.10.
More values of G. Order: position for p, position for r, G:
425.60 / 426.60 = 1.03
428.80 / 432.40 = 1.14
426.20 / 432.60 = 1.08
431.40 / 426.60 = 0.96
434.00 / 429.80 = 1.18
